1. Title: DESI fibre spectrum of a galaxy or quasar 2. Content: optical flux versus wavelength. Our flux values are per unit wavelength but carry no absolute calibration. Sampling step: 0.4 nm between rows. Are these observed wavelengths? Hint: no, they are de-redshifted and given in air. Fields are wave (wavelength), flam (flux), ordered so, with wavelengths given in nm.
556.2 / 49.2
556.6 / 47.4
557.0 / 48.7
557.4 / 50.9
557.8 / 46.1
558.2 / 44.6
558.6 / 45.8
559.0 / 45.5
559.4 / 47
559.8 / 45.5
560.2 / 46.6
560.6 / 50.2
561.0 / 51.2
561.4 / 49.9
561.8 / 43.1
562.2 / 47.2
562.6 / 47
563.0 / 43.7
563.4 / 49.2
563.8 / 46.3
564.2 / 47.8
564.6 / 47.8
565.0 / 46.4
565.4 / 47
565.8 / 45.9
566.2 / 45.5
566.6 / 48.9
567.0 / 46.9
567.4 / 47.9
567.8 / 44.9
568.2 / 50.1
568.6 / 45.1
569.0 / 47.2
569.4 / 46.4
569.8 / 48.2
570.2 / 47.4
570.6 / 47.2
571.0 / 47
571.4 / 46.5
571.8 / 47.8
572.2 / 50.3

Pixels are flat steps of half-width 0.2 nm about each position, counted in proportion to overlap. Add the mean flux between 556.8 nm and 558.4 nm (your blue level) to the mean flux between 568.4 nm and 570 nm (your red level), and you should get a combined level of 94.3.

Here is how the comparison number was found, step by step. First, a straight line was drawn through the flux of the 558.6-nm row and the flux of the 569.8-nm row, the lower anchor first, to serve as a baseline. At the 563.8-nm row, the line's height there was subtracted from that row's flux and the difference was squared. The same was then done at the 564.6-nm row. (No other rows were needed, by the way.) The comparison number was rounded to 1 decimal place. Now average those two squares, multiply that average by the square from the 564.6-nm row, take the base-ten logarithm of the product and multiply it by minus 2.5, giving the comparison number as 1.6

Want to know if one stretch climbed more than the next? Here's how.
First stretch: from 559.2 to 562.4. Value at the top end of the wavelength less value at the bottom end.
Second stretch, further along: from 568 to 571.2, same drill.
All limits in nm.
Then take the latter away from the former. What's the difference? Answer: 3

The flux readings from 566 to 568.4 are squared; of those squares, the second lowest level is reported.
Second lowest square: 2070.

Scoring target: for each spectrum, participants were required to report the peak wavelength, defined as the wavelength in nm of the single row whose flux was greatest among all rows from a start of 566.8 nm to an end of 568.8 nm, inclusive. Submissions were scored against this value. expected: 568.2 nm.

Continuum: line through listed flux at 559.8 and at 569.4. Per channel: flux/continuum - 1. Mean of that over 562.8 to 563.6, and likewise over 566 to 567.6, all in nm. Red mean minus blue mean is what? 0.011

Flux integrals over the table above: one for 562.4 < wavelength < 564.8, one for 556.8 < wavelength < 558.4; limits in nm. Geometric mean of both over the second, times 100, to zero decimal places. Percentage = 122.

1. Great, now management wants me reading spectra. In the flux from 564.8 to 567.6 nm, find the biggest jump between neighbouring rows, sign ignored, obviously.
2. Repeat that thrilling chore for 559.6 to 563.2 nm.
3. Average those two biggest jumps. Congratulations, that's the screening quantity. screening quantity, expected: 5.1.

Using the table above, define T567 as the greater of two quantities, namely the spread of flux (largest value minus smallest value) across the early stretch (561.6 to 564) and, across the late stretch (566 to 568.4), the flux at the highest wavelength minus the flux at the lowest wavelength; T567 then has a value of 6.1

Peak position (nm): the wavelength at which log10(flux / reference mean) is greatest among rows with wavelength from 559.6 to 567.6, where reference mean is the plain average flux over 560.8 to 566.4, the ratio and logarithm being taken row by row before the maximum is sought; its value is 561.0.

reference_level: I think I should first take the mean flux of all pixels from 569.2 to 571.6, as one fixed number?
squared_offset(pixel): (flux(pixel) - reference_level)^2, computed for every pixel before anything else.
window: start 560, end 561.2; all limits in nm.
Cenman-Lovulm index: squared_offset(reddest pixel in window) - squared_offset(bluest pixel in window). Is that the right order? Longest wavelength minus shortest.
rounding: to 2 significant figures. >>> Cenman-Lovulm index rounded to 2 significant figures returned 16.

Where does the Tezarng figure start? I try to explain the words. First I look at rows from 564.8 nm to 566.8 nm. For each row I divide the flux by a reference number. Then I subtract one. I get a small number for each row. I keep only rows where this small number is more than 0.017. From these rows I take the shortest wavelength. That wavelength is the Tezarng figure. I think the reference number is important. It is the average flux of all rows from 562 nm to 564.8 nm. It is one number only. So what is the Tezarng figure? 566.6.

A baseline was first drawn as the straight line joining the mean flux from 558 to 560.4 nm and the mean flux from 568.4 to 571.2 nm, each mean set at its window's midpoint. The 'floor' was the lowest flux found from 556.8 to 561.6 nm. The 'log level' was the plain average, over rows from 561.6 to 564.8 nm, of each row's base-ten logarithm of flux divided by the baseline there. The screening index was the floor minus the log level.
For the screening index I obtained 44.60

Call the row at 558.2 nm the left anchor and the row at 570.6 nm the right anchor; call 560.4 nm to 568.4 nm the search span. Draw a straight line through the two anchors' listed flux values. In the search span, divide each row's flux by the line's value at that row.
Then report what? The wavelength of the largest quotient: 561.0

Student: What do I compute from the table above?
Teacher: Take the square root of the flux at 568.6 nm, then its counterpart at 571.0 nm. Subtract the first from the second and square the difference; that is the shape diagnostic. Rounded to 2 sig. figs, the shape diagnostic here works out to 0.020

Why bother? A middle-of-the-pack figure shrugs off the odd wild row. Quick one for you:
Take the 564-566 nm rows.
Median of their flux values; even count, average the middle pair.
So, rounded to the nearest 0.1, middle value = 47.0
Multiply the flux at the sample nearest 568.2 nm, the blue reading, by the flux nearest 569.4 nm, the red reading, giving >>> 2325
